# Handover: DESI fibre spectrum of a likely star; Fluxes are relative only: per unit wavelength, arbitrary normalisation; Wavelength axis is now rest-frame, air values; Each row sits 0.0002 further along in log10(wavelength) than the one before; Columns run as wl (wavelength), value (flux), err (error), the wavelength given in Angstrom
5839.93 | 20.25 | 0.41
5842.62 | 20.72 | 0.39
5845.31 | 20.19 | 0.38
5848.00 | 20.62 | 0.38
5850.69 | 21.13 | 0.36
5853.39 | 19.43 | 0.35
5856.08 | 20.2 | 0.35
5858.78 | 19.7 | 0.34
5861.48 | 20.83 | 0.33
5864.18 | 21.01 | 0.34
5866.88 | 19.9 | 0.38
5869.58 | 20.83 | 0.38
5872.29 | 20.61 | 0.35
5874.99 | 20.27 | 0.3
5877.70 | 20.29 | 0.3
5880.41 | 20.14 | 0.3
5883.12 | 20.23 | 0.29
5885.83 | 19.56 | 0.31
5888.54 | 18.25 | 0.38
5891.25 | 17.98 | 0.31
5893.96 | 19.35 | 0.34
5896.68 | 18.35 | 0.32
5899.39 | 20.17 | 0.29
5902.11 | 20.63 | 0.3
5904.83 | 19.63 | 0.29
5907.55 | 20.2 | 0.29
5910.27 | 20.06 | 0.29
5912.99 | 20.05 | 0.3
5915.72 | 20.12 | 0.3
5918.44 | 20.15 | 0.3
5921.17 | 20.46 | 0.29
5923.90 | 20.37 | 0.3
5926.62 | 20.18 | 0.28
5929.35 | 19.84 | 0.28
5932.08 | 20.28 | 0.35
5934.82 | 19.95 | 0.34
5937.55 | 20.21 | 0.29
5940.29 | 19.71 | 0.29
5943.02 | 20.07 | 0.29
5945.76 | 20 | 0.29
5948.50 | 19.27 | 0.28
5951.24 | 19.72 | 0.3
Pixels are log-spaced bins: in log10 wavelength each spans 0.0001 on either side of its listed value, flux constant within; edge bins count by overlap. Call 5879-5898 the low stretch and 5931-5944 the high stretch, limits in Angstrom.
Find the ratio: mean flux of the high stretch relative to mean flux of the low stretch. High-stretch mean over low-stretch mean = 1.05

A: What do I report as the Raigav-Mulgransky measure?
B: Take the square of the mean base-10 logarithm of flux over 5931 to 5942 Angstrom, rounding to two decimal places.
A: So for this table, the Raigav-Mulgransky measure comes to 1.69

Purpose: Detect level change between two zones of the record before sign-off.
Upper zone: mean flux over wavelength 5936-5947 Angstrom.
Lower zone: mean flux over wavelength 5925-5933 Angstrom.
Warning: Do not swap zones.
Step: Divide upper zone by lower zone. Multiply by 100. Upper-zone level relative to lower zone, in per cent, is 99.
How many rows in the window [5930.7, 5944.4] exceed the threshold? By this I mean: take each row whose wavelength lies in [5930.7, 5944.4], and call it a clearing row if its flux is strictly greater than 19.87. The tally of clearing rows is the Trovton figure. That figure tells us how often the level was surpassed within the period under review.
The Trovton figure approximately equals 4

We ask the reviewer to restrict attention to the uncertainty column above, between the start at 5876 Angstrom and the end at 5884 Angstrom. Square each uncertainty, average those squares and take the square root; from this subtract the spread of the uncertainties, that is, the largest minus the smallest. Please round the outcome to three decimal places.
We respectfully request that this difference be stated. 0.287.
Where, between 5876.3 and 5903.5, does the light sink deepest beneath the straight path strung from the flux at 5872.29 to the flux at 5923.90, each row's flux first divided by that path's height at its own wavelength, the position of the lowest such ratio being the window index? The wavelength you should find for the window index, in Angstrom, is 5891.25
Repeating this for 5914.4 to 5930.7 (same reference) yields 5929.35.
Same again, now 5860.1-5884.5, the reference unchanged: 5866.88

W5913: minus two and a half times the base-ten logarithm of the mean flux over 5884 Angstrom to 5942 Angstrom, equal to -3.24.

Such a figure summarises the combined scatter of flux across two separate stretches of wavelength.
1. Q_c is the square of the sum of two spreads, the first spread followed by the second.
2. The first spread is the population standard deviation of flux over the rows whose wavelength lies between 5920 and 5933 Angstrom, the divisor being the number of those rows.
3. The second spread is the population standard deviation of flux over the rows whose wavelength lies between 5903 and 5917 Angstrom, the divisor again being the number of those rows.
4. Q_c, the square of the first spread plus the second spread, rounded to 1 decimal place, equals 0.2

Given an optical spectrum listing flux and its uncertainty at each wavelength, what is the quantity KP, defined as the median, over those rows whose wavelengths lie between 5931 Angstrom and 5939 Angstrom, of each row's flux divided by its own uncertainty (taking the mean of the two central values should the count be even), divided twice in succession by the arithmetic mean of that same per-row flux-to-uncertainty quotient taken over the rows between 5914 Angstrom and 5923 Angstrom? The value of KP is 0.0126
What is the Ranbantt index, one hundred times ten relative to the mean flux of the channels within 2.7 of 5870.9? 48.3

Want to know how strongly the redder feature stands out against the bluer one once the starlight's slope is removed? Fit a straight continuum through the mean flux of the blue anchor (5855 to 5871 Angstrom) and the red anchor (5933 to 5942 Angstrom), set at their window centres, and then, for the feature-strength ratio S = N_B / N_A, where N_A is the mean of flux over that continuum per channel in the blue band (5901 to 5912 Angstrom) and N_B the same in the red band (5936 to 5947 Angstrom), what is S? 1.00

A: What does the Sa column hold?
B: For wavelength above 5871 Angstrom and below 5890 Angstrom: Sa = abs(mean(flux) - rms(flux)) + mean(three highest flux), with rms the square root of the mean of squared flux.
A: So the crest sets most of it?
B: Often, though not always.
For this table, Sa 20.4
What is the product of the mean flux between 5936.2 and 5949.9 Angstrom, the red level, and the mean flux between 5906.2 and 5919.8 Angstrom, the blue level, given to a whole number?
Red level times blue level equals 399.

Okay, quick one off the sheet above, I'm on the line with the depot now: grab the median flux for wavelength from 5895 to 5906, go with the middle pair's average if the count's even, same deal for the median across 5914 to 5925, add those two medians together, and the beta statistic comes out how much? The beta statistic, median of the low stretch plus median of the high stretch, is 40.2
